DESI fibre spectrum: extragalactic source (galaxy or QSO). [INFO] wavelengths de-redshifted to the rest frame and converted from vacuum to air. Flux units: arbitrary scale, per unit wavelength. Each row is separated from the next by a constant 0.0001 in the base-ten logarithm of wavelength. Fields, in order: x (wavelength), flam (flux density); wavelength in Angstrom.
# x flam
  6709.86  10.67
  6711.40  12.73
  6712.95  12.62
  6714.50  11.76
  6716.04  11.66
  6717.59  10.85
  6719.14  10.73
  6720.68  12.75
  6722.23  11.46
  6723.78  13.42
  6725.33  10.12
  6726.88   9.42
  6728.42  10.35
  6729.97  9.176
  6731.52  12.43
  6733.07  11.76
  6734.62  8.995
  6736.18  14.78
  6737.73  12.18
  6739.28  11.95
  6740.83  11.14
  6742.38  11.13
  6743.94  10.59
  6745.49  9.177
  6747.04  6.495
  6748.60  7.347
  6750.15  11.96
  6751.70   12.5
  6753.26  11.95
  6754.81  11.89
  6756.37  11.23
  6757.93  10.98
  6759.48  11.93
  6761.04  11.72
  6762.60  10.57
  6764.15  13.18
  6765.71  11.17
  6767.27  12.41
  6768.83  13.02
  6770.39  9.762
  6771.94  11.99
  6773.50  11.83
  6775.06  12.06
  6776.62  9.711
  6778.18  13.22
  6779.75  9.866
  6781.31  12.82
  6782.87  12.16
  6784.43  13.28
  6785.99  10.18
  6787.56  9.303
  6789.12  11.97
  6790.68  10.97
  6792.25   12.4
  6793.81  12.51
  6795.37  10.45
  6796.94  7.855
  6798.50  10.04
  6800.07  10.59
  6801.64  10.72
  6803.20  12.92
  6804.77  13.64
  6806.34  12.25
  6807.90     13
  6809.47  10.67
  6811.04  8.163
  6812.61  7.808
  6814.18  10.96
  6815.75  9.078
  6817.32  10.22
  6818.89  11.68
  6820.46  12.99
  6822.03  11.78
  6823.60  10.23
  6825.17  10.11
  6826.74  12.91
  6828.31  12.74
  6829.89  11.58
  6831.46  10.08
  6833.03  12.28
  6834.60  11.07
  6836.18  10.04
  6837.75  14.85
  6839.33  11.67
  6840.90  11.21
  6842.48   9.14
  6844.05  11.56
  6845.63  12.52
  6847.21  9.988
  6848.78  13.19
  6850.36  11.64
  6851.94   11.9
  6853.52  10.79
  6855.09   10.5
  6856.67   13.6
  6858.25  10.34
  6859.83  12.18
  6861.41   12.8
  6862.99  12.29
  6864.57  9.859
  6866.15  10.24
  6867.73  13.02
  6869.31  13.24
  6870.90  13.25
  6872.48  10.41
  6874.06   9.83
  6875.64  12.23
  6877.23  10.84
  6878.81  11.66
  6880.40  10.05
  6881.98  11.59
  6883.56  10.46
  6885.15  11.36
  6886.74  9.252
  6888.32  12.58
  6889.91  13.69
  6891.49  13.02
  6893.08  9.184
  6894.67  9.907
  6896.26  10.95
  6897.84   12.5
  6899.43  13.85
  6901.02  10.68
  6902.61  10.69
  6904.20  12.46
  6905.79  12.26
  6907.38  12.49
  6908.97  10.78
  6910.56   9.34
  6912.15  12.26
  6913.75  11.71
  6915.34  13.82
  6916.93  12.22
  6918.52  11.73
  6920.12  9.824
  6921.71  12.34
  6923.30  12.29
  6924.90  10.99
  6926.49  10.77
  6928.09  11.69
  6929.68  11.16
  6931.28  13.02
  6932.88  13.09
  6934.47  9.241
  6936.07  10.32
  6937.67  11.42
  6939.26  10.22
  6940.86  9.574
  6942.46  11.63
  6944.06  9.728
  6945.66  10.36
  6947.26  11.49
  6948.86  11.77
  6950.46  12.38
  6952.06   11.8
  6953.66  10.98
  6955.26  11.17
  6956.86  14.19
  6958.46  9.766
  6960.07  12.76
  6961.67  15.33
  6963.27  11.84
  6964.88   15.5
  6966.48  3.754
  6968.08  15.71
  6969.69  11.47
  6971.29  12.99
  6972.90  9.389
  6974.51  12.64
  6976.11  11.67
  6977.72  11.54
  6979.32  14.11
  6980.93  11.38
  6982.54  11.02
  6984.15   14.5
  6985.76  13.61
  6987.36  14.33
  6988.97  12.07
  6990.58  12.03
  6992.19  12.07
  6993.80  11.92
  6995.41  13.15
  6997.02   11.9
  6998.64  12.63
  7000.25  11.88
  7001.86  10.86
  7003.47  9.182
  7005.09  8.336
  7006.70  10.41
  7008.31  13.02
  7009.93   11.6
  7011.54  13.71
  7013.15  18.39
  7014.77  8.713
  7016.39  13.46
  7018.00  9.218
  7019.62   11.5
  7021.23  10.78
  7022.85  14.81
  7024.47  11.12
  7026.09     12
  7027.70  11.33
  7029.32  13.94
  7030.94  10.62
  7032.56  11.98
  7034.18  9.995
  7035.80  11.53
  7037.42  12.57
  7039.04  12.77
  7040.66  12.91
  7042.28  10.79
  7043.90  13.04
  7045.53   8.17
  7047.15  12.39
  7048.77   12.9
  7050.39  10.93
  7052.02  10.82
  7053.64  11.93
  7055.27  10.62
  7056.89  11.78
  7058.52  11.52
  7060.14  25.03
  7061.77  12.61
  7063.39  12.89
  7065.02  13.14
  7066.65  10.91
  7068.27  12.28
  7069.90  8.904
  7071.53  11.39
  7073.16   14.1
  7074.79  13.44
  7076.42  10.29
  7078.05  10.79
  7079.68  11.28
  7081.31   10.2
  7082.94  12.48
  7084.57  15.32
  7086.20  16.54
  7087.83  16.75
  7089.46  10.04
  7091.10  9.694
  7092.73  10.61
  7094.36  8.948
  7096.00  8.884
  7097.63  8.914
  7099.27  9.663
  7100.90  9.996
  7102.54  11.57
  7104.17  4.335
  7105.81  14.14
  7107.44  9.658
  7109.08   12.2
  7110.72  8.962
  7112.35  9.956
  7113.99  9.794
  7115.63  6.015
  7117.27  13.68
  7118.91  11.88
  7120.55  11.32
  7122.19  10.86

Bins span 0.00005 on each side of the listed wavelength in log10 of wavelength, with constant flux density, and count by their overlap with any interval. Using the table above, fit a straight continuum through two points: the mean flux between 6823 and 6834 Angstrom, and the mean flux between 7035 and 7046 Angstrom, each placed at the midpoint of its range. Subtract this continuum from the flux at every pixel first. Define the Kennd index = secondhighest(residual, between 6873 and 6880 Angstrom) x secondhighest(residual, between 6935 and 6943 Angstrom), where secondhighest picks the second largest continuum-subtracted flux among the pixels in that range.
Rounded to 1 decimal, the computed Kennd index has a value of 0.0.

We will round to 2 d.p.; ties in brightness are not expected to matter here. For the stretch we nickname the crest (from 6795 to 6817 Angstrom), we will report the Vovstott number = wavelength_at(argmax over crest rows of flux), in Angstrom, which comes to 6804.77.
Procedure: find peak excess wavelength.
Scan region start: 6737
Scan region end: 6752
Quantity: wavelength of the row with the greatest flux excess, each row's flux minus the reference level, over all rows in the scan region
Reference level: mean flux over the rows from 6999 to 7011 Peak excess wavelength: 6751.70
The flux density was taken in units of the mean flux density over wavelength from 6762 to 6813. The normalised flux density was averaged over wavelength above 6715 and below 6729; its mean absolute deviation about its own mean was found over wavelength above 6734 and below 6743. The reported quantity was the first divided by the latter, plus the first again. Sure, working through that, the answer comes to 9.8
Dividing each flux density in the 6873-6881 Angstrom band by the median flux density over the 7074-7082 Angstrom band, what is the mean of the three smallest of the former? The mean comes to 0.95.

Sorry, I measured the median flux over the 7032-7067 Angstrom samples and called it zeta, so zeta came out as 12.0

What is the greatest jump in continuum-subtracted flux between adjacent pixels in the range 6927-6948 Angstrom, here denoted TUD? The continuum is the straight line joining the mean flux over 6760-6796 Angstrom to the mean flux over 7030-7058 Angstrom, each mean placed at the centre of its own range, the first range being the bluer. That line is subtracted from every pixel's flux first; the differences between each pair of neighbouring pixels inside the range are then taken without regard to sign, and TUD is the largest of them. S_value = 3.8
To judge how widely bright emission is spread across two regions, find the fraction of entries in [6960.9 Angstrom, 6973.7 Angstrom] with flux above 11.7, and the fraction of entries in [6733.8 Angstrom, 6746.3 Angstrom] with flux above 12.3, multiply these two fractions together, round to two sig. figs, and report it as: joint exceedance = 0.078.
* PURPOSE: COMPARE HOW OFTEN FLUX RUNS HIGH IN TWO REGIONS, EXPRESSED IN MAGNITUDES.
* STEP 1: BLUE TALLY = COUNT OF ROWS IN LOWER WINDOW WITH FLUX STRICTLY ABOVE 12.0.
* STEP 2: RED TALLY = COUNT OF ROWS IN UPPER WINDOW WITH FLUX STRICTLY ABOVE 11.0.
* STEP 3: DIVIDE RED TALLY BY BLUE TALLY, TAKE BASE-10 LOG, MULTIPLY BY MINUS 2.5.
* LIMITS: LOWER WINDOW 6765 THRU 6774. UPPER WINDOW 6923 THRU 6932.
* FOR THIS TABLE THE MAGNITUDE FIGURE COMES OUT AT -0.75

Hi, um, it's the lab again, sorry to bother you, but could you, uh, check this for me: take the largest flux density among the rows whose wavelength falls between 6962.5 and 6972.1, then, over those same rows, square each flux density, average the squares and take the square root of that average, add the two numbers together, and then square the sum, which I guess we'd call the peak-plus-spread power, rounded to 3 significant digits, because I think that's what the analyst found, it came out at 797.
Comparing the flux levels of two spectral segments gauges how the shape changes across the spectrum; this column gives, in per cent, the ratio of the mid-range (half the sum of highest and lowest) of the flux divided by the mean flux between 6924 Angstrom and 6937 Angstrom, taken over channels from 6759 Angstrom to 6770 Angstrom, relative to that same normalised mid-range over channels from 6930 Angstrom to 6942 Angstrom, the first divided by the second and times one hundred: 106.4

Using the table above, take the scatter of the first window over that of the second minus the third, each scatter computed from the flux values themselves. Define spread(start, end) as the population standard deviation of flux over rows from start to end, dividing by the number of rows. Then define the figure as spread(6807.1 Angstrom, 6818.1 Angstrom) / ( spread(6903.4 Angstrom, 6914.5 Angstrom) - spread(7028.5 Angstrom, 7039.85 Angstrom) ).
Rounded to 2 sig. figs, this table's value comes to -10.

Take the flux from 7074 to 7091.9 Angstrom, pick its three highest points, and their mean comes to 16.2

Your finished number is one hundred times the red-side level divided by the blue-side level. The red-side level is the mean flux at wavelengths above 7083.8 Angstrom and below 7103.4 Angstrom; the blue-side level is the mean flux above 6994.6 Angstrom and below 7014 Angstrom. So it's 94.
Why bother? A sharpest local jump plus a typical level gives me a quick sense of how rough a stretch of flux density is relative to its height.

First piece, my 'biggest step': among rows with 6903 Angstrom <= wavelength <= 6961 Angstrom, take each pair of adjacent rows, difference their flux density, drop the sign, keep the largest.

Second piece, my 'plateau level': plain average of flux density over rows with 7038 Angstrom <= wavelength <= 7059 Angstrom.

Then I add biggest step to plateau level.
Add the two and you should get 16.0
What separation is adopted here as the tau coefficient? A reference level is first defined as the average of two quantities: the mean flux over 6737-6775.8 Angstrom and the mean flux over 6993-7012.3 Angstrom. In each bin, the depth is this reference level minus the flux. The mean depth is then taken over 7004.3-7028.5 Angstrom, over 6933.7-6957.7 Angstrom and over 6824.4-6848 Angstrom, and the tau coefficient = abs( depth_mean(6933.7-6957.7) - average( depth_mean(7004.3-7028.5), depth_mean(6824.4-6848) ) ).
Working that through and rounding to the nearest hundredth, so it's 0.59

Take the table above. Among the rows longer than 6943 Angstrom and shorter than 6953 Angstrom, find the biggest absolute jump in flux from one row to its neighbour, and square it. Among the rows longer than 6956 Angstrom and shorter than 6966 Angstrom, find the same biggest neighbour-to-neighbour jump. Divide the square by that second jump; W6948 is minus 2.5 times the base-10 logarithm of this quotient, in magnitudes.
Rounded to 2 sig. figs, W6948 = 1.3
